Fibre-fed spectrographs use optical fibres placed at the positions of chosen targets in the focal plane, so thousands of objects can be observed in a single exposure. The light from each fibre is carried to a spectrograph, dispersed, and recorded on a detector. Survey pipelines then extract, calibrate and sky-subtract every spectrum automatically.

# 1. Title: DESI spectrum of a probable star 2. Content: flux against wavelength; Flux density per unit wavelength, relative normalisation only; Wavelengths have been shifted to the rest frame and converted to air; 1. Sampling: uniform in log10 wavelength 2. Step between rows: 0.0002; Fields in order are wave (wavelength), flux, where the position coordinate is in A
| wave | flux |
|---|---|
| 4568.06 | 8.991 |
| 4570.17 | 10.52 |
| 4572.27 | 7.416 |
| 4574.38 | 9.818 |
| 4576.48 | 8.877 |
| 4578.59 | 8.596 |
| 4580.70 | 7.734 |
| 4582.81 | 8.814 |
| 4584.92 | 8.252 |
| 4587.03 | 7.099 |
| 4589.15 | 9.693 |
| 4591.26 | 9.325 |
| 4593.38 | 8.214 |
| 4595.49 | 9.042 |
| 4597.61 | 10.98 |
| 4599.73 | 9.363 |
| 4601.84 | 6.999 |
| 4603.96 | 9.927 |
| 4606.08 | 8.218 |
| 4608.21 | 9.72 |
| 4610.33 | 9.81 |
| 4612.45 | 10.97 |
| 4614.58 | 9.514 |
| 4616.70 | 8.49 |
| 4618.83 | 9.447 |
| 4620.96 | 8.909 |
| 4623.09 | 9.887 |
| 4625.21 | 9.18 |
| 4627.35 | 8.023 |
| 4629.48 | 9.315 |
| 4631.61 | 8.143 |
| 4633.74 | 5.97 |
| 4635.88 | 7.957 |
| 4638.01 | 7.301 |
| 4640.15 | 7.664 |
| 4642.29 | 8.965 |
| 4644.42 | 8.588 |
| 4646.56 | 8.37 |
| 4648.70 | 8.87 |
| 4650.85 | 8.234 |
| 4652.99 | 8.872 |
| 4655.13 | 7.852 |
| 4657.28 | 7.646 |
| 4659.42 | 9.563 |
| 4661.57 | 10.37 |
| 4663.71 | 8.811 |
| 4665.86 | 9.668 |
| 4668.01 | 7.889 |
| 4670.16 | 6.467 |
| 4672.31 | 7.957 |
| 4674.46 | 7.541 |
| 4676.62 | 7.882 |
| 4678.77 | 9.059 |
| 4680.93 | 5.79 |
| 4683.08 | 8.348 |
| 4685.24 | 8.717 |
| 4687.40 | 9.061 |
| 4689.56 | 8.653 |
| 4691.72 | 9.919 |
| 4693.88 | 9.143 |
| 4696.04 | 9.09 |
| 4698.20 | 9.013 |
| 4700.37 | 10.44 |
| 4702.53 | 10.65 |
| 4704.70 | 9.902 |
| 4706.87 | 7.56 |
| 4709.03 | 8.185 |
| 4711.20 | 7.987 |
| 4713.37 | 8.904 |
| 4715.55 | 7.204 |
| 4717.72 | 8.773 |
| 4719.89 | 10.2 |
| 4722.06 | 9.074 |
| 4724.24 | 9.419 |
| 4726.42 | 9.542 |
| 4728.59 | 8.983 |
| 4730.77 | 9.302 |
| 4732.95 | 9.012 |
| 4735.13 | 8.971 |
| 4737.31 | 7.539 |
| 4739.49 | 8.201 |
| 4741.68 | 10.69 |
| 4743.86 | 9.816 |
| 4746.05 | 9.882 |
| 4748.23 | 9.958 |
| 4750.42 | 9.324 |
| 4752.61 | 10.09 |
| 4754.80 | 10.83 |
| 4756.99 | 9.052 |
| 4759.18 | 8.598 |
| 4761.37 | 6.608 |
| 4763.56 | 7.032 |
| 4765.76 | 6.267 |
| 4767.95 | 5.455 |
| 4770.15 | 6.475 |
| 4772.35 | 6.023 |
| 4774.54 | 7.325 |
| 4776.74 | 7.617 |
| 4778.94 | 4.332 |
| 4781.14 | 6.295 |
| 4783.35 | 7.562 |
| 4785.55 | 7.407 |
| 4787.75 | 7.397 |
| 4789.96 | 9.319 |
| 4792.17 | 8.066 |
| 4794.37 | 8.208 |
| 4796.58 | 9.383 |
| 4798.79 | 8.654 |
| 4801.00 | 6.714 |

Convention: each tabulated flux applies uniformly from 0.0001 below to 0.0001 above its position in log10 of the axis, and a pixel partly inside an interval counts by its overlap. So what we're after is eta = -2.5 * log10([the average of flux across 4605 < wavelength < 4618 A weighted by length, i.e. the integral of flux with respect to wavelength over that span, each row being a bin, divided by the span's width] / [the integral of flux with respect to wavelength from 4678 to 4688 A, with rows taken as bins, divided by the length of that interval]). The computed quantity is -0.16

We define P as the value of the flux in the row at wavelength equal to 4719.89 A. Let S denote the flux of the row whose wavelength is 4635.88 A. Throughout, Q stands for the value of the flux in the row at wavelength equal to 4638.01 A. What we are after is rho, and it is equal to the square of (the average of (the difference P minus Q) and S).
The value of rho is 29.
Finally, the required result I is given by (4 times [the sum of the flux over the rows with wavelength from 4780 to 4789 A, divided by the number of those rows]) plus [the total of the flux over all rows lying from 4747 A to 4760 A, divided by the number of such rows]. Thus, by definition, 38.3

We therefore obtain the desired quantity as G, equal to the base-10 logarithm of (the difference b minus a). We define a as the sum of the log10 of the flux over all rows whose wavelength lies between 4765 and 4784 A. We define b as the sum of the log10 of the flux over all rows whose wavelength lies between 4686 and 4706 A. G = 0.2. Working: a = 7.2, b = 8.8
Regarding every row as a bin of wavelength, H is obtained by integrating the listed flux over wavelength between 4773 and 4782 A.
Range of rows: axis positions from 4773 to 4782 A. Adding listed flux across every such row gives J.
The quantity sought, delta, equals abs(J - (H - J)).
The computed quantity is 6.3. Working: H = 57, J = 26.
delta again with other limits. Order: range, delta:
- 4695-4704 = 9.9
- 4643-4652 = 8.7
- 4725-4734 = 9.3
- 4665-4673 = 0.3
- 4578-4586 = 0.1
